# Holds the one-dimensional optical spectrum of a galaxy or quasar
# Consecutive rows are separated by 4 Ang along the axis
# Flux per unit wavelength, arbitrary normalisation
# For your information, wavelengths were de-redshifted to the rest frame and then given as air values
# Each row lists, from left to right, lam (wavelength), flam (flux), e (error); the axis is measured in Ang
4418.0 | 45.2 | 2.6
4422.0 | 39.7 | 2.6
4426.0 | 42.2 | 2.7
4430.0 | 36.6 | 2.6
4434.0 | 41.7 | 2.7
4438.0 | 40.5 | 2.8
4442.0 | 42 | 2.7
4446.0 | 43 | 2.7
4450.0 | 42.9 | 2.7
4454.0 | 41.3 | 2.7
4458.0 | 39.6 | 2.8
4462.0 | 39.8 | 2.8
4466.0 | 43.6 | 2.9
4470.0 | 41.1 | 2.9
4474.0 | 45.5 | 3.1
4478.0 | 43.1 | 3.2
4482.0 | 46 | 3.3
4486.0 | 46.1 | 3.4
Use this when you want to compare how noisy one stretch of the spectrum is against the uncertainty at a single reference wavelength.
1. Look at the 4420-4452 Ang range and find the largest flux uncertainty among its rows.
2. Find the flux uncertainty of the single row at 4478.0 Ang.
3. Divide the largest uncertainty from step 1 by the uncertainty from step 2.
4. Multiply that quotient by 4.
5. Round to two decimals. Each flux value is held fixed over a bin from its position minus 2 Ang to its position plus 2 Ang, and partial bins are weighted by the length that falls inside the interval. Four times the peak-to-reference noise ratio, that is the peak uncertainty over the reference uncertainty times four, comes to 3.50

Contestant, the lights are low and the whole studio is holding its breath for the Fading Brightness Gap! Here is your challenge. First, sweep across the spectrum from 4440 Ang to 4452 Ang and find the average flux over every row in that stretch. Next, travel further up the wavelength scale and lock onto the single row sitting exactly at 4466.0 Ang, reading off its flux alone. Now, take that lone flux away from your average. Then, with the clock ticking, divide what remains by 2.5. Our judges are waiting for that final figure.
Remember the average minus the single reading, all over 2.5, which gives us -0.4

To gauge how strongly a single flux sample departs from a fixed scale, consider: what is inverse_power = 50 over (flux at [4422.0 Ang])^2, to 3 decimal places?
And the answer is 0.032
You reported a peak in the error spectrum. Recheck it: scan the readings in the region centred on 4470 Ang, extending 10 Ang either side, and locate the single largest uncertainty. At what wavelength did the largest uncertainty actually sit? 4478.0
